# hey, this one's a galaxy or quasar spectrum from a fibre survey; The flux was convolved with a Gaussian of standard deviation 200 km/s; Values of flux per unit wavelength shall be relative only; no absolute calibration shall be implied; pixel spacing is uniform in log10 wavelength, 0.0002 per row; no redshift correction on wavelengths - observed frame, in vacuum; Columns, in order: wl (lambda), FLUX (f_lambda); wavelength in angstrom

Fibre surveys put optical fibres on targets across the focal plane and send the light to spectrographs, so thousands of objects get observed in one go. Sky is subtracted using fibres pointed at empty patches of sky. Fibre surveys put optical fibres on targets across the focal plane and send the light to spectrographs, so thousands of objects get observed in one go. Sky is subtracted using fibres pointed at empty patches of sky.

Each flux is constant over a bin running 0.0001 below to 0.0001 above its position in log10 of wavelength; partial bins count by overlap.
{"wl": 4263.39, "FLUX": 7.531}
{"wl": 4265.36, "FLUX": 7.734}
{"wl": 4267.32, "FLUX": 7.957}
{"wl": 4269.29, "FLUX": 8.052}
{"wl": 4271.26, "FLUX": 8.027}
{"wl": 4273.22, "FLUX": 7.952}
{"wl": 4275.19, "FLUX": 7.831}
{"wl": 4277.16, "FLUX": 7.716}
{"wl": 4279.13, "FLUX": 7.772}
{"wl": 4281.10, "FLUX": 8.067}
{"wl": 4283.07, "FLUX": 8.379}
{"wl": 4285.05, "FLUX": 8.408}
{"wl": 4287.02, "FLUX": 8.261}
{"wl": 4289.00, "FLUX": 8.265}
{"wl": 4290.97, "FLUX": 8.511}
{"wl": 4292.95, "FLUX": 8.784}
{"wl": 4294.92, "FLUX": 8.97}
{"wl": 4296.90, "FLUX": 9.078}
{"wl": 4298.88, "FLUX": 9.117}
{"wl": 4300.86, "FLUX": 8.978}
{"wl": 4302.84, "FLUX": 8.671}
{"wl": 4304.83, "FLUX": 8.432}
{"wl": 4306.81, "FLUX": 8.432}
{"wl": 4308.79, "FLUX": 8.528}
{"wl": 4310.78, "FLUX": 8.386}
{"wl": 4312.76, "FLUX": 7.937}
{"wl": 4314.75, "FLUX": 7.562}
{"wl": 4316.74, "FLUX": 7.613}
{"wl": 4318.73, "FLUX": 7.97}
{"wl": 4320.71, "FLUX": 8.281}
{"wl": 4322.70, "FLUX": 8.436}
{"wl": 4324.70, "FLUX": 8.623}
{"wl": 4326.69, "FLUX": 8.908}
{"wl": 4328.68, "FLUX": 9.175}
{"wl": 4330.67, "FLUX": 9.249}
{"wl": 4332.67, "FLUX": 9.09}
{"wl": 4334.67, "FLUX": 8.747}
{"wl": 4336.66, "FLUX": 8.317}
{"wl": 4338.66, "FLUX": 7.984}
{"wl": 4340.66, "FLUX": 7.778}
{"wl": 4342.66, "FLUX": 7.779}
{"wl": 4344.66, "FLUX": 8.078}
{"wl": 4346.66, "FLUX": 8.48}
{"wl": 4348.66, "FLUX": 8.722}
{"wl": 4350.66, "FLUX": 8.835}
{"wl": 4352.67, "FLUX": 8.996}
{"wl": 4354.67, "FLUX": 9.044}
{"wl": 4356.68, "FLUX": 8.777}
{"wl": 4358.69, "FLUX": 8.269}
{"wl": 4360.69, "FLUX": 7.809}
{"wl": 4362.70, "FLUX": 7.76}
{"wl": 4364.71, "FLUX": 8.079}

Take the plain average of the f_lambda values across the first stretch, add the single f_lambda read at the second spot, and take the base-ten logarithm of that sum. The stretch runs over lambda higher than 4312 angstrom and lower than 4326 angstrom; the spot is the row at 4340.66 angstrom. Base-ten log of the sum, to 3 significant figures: 1.20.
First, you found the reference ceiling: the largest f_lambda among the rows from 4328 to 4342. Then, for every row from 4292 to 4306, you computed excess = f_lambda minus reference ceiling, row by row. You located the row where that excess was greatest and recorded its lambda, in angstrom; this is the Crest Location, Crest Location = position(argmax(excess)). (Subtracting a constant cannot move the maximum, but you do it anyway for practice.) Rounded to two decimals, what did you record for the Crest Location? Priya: 4298.88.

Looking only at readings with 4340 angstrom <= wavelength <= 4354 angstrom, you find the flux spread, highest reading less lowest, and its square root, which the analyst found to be 1.10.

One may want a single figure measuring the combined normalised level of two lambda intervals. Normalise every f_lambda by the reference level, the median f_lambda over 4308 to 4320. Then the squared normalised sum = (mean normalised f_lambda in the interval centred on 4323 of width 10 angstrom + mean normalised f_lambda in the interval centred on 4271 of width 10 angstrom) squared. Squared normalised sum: 4.3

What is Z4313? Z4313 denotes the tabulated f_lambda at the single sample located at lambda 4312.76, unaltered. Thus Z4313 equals 7.937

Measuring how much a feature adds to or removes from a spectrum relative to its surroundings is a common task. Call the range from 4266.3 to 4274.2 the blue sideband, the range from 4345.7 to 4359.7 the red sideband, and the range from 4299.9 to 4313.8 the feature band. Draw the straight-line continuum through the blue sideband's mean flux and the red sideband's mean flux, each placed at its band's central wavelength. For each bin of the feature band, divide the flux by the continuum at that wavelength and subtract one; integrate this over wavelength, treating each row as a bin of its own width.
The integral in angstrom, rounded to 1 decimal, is 0.3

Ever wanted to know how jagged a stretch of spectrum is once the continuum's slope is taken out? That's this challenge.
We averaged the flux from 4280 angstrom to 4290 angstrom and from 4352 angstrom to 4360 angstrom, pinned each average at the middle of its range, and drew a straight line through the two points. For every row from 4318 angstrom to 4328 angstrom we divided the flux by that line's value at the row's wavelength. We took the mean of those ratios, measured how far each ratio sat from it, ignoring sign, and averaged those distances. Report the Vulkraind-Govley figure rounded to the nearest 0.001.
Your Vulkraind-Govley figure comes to 0.028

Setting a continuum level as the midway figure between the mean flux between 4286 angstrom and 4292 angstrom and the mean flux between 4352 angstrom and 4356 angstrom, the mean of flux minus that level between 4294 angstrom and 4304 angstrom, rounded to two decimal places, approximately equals 0.28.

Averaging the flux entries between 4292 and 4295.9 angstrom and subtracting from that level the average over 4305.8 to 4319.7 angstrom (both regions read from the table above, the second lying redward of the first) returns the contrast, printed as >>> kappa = 0.8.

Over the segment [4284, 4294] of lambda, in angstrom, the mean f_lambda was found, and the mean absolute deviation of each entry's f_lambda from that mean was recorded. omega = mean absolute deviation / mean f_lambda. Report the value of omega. 0.019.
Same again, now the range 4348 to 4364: 0.051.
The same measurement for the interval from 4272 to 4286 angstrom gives 0.029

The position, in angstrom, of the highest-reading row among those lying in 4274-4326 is 4298.88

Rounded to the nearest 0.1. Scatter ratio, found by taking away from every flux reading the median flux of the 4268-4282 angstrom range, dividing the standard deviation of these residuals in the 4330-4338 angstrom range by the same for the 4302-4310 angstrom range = 3.7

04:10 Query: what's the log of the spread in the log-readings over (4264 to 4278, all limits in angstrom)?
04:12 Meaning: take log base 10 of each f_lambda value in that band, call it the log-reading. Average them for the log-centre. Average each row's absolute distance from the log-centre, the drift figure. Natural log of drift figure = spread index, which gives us -5.05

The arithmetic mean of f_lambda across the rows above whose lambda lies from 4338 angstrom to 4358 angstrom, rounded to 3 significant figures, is 8.45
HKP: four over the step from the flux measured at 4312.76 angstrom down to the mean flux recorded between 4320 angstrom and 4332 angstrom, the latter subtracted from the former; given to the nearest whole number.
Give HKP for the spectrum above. -5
